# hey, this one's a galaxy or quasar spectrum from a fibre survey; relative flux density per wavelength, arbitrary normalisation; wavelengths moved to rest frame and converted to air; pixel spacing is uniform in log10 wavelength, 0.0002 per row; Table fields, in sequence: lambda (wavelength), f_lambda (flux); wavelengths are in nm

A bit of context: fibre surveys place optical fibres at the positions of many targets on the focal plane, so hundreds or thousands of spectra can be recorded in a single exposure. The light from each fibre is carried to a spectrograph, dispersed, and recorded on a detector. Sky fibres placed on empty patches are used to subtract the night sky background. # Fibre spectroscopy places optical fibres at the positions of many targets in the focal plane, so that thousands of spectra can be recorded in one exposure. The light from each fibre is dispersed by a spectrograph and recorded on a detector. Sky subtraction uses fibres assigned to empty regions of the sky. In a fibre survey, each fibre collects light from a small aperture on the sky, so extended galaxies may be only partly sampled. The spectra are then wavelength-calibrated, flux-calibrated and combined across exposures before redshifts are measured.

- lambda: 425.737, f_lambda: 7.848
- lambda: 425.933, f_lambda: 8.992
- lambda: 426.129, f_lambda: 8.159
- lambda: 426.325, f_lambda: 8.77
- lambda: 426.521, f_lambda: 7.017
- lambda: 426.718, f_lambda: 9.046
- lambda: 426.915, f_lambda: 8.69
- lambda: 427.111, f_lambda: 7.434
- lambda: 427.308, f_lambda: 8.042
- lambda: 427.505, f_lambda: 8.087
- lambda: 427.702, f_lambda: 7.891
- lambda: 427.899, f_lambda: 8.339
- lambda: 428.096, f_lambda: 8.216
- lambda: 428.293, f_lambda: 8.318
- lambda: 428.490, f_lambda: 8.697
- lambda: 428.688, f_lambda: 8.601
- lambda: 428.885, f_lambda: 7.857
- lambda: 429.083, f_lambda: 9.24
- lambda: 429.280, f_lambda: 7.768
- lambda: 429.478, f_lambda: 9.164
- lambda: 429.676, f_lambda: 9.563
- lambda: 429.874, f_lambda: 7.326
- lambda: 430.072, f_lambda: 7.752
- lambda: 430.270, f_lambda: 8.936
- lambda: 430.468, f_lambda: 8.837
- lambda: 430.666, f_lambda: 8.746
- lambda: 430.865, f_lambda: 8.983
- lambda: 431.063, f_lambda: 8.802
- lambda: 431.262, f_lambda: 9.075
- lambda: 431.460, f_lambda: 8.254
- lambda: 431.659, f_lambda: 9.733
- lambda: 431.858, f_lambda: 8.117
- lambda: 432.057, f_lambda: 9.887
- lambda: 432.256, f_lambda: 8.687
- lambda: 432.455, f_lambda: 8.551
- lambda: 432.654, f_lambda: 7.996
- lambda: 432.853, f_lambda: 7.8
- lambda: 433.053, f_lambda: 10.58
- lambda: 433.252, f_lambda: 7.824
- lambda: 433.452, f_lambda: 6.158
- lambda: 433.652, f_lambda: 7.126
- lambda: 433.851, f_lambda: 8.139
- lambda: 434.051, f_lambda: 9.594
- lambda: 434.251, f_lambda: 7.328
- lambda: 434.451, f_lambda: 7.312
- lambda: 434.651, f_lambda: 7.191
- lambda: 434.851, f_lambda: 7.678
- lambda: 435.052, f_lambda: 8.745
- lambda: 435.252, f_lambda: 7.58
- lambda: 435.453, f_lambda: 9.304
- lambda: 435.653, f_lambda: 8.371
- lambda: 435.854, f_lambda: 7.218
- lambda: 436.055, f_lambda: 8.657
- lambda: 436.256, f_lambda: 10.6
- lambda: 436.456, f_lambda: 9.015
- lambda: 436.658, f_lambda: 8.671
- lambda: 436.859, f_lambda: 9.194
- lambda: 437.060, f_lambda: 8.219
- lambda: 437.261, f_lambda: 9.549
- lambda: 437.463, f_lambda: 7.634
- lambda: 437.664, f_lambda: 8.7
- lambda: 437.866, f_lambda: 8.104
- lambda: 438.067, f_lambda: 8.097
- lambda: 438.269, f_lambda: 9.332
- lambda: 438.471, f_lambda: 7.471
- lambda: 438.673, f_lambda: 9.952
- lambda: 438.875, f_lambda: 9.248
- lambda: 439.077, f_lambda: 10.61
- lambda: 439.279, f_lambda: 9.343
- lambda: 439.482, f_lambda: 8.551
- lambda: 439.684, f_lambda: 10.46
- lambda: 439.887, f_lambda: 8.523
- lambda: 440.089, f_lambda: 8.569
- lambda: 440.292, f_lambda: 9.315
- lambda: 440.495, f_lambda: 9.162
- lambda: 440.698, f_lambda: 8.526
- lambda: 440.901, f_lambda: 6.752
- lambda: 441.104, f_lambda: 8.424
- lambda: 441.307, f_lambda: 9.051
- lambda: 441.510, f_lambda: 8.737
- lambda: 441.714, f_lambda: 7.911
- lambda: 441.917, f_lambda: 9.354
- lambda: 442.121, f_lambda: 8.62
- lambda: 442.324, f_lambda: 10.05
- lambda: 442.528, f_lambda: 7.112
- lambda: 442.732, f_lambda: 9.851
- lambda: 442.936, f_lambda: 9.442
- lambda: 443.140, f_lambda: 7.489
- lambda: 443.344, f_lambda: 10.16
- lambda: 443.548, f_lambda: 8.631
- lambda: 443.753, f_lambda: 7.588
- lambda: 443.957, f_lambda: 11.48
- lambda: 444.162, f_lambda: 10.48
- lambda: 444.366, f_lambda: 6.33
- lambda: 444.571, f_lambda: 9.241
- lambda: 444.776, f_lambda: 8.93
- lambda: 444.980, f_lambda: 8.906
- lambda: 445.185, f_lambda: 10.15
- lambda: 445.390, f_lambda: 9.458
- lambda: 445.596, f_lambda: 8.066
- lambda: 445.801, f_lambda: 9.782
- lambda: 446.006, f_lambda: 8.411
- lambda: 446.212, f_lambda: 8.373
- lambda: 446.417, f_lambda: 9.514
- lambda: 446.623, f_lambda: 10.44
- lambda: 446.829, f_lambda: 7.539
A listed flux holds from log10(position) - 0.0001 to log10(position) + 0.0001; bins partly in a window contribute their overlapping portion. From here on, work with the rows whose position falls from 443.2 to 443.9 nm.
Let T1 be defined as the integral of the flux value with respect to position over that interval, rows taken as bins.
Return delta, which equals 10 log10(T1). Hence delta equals 7.94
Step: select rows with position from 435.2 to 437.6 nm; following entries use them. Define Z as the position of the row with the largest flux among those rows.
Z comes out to 436.256 nm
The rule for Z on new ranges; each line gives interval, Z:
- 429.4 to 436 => 433.053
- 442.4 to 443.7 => 443.344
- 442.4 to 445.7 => 443.957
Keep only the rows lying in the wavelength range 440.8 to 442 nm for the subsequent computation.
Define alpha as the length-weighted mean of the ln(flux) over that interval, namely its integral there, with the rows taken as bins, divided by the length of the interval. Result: 2.12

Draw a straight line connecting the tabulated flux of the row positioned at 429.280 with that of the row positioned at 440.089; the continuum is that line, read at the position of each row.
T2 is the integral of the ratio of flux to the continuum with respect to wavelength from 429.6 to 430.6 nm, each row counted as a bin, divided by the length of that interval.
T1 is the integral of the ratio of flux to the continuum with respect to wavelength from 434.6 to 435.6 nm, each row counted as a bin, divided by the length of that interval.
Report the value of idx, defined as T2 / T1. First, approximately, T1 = 0.99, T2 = 1.08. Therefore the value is 1.09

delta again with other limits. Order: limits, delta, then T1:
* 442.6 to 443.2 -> 7.29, 5.36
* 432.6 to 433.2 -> 7.22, 5.27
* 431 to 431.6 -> 7.21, 5.26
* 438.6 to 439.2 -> 7.75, 5.95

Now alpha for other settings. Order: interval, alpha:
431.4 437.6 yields 2.12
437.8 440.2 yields 2.20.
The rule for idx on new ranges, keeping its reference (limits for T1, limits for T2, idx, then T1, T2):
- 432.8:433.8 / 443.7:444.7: 1.04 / 0.98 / 1.02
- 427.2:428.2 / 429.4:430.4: 1.03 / 1.06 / 1.09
